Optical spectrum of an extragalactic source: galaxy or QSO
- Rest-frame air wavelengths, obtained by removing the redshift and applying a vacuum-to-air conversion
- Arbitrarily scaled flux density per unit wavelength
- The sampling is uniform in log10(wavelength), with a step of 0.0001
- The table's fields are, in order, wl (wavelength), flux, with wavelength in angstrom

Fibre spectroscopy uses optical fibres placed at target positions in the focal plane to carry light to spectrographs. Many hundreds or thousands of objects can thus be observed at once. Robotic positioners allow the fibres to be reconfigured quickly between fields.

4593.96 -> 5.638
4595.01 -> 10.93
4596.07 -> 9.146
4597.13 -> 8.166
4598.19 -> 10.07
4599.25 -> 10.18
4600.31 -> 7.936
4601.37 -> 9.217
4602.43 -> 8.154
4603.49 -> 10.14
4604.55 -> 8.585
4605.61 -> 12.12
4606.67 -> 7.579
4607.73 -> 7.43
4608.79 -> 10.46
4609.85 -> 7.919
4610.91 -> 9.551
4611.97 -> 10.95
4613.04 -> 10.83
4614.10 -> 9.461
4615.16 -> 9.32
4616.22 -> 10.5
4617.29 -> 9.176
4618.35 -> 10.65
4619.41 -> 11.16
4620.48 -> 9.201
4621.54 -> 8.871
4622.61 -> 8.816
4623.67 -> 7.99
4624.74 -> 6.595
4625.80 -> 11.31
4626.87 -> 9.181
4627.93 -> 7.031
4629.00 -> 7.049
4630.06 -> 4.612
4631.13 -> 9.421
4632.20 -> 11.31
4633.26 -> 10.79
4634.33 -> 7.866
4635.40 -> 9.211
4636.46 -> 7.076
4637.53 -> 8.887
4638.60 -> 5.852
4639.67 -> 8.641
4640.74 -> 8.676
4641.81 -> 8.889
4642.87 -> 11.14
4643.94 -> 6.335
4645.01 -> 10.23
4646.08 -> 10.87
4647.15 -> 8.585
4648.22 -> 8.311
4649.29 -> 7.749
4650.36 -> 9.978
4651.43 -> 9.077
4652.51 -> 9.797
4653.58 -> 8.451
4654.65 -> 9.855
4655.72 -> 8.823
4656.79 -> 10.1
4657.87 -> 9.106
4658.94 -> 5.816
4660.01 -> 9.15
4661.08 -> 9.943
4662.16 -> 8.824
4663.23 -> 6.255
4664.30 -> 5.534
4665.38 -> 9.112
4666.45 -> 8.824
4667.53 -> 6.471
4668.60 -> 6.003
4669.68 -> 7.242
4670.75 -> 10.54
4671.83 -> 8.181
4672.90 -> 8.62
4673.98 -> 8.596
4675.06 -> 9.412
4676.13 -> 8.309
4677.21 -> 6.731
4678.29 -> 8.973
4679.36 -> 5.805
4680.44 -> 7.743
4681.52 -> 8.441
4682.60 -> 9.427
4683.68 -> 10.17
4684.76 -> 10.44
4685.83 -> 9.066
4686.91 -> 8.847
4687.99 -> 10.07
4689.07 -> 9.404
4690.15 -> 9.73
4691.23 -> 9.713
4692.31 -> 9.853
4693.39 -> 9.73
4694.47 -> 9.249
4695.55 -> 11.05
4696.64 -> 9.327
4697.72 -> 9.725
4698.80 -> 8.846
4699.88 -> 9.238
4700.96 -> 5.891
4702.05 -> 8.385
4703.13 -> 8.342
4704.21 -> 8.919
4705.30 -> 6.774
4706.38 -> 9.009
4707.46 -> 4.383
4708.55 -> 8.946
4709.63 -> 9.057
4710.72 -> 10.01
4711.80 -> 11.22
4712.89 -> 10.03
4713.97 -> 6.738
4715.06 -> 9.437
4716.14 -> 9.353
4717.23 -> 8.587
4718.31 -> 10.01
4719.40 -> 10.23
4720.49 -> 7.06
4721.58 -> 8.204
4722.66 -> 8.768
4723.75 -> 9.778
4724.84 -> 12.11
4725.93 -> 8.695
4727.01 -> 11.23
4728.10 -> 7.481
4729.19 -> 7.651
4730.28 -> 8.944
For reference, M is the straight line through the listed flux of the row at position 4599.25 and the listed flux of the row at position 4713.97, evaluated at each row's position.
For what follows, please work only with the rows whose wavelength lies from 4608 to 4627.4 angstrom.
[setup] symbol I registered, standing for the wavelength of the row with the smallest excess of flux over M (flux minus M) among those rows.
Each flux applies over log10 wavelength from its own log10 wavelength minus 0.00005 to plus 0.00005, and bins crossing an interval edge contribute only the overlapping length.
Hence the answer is 4624.74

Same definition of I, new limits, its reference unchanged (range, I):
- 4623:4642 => 4630.06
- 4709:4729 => 4713.97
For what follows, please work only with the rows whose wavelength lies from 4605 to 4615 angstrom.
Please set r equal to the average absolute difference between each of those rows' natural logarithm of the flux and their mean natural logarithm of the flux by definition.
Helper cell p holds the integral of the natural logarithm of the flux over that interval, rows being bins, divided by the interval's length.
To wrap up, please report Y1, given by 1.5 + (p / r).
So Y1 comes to 17.3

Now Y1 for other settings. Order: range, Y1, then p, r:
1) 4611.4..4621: 32.3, 2.31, 0.075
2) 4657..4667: 12.0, 2.07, 0.198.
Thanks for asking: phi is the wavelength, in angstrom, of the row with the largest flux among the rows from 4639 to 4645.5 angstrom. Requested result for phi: 4642.87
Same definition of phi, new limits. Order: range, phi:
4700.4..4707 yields 4706.38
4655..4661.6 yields 4656.79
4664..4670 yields 4665.38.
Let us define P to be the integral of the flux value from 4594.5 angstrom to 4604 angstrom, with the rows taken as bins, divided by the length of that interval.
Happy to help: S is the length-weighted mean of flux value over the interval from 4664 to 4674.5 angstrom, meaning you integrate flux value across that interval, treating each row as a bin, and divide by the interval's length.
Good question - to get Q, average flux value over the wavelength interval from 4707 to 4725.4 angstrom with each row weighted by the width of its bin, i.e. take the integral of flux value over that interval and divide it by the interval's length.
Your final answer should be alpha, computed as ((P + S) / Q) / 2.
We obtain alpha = 0.95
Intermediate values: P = 9.31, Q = 9.1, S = 8.0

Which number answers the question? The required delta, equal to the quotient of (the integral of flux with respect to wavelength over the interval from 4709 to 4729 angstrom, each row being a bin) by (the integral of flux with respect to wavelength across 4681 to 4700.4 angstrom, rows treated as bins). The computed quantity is 1.00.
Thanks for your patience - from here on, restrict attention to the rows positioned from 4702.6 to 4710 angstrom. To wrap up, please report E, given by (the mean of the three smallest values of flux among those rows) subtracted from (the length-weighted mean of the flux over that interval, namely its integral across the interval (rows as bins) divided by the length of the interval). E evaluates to 1.39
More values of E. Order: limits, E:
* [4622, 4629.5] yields 1.40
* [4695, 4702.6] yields 1.21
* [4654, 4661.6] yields 1.05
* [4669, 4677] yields 0.66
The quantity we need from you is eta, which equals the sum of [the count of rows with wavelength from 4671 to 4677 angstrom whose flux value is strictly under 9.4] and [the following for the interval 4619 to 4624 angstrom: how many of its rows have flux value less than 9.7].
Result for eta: 8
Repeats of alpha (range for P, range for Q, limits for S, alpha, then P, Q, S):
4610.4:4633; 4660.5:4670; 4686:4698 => 1.24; 9.21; 7.6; 9.7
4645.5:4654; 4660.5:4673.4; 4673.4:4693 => 1.13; 9.11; 8.0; 8.9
